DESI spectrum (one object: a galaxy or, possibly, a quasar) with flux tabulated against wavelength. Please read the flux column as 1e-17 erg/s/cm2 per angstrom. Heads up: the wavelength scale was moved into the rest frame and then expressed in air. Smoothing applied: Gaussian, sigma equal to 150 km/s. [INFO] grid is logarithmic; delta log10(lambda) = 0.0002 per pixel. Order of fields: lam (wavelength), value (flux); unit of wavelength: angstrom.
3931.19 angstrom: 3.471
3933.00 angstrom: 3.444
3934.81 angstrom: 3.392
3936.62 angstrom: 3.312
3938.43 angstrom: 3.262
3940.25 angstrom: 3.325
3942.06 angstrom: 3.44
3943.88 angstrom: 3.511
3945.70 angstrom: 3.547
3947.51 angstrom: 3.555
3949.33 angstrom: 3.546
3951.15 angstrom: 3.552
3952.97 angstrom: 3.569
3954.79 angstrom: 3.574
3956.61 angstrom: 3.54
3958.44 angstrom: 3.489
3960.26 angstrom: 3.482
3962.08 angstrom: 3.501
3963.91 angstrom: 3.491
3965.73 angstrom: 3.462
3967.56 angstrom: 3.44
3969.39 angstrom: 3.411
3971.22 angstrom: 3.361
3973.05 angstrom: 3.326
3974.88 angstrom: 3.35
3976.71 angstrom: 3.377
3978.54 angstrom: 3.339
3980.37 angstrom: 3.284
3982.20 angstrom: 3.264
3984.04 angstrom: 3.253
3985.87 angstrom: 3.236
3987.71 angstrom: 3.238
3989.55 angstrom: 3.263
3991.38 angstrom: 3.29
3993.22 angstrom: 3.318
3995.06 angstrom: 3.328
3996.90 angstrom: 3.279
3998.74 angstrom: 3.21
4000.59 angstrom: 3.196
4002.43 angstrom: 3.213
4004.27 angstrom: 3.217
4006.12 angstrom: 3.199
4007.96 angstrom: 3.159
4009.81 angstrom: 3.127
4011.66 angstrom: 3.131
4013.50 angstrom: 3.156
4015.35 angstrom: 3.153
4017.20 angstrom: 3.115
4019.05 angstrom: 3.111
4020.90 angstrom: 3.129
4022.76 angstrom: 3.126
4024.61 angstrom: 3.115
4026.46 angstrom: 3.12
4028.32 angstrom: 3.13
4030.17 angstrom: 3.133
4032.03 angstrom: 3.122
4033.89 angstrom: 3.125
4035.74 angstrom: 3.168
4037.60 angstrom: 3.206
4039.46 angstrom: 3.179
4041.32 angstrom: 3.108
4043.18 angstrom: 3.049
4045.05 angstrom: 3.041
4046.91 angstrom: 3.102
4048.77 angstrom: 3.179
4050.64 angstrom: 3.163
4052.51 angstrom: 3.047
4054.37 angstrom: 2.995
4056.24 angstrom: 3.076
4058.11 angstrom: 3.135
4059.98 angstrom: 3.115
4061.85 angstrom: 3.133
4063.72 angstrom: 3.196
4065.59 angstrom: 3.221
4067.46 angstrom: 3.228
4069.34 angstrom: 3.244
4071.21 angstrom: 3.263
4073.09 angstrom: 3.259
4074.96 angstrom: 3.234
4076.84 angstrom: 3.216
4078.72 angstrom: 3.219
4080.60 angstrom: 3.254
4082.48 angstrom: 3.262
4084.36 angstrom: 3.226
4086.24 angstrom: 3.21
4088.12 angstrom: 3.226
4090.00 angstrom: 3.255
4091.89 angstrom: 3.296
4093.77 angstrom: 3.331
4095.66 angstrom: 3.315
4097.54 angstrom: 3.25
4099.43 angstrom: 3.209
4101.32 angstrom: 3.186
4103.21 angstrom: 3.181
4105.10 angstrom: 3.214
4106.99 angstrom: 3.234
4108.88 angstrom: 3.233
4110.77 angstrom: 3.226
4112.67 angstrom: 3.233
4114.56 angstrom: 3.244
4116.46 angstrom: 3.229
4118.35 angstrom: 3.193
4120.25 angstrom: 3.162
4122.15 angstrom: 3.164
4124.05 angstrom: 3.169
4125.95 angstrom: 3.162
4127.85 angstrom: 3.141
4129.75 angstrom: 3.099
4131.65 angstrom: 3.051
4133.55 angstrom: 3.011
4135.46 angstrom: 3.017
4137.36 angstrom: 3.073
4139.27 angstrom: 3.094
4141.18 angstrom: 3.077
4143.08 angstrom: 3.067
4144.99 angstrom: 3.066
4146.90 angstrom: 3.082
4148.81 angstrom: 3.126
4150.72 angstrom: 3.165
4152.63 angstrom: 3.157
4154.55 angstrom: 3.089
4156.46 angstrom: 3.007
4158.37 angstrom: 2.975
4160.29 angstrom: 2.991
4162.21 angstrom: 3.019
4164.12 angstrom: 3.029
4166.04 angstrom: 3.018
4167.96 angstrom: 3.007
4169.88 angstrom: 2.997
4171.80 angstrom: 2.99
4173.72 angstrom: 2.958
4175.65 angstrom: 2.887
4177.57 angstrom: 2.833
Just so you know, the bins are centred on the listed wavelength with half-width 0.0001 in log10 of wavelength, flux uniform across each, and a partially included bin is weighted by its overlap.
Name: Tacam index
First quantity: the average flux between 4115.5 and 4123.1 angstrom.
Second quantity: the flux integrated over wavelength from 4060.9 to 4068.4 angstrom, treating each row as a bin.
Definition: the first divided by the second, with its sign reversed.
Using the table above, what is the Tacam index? -0.133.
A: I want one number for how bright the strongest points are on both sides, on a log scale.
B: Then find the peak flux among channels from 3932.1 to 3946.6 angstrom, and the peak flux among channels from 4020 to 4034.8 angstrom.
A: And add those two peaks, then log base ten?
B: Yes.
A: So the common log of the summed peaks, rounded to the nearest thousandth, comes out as 0.825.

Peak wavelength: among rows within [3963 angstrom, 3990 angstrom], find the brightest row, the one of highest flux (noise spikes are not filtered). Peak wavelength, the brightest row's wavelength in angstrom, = 3963.91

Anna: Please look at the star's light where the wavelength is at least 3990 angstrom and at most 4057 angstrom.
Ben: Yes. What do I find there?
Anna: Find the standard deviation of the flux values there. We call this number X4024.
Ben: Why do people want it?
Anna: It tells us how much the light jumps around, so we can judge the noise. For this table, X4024 0.07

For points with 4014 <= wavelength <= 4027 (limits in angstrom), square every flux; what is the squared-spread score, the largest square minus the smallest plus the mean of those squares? 10.0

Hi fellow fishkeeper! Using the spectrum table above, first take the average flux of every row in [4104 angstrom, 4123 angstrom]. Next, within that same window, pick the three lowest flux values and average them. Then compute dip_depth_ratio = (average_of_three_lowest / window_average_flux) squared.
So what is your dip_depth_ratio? 0.975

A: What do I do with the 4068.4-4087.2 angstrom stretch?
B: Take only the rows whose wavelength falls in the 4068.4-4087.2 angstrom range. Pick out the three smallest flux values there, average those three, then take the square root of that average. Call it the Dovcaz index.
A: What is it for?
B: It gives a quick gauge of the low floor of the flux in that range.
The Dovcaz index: 1.79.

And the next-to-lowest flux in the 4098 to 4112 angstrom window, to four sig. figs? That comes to 3.186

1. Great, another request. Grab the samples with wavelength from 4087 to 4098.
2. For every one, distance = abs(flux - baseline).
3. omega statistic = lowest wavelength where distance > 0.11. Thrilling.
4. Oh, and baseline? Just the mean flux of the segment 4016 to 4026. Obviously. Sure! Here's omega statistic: 4090.00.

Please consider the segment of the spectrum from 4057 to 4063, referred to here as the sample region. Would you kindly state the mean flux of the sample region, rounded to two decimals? 3.13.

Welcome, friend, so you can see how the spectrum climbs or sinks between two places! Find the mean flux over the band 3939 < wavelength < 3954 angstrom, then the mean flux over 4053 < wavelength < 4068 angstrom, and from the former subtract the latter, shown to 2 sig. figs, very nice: 0.37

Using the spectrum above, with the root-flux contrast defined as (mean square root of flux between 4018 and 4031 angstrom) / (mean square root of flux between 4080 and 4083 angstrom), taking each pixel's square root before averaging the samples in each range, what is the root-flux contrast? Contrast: 0.979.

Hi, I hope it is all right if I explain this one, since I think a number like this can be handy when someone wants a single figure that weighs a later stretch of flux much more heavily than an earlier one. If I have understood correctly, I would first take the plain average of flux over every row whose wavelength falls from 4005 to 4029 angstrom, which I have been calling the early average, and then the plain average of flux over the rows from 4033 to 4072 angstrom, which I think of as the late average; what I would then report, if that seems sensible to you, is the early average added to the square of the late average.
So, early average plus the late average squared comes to 13.0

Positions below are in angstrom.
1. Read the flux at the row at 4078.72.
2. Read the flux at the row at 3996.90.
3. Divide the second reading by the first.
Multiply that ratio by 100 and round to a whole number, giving 102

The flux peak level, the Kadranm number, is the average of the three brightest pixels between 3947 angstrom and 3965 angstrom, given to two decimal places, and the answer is 3.57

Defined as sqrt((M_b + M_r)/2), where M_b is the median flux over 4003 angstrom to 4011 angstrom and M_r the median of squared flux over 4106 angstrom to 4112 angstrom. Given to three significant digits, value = 2.61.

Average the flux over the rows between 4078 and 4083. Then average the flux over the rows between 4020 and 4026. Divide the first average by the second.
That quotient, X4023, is 1.04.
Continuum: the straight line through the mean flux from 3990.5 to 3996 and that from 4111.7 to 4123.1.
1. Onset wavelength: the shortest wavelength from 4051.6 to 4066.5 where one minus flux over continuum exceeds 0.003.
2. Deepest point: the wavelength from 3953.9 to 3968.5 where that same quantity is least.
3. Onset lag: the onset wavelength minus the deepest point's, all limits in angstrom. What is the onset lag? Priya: 97.7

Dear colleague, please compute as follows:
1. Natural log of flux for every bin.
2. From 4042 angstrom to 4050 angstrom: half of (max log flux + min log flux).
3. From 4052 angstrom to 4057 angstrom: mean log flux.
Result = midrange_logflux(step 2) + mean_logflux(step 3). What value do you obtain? 2.25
